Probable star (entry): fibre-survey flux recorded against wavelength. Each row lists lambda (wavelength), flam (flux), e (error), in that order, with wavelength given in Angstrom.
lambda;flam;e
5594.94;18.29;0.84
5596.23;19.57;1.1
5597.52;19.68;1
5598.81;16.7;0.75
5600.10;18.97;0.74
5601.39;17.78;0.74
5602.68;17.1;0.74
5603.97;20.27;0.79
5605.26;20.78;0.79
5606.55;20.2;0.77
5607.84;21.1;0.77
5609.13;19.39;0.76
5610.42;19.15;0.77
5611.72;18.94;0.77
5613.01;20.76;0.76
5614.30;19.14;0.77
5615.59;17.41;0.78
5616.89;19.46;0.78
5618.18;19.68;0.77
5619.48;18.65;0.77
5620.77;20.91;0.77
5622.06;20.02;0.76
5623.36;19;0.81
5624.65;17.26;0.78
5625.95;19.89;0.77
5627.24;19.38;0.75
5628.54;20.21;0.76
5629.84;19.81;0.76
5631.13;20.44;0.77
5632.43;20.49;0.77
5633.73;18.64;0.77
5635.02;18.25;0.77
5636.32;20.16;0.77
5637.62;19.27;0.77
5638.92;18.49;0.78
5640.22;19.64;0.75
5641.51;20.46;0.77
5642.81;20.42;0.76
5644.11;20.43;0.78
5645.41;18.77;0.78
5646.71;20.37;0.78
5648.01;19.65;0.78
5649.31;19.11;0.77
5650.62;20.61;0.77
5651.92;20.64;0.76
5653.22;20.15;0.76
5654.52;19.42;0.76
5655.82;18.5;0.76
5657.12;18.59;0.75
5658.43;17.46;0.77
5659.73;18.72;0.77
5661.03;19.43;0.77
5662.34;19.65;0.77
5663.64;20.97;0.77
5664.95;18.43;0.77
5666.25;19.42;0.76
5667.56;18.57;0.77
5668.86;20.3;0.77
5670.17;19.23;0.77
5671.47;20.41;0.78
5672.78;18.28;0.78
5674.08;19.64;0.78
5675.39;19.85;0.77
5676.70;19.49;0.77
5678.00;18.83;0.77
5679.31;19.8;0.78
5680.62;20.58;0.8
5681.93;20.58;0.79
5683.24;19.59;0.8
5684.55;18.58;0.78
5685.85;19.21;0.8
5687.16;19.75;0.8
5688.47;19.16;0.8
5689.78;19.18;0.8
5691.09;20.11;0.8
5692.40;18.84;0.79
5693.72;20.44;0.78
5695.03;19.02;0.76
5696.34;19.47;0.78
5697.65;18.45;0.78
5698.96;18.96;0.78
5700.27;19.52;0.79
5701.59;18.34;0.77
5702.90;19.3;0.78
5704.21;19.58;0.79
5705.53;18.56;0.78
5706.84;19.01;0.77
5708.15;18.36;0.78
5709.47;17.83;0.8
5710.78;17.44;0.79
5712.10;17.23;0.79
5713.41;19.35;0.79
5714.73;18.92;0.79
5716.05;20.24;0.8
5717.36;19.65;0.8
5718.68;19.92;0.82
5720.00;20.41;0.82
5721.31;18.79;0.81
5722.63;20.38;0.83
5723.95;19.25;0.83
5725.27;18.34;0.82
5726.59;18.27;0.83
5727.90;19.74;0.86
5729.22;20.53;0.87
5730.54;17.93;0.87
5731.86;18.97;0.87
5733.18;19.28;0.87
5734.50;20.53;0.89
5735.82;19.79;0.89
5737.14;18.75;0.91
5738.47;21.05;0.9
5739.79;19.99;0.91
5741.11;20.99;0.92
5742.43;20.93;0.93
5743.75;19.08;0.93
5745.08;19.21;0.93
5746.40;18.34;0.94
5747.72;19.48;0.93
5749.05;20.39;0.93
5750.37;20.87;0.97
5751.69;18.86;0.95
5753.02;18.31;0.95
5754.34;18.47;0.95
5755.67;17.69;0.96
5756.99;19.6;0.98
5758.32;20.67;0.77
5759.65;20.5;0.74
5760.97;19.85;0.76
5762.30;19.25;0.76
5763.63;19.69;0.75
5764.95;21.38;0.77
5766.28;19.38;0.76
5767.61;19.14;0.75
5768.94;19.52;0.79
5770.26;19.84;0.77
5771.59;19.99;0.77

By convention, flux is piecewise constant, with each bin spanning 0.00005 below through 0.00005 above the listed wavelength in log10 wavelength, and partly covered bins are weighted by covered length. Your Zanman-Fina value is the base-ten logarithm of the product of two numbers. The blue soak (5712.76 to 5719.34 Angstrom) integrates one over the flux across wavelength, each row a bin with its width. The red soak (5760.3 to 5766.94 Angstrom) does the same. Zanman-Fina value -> -0.951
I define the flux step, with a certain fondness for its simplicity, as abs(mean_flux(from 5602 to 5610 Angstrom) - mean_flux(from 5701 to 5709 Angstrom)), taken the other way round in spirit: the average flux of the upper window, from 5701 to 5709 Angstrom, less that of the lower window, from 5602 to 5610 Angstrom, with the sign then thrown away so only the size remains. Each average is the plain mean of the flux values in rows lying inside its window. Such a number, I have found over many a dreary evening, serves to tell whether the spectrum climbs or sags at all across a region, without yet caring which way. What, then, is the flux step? 0.95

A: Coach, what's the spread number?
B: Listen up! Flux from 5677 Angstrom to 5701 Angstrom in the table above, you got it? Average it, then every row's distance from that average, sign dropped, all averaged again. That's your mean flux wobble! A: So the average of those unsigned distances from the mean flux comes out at 0.53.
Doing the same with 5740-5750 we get 0.85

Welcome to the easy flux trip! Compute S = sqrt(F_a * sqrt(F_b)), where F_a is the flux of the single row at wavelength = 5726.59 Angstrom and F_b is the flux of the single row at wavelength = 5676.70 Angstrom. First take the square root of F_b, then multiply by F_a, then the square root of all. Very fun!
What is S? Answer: 8.98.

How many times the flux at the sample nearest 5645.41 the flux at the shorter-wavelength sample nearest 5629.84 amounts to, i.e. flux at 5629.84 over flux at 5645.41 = 1.06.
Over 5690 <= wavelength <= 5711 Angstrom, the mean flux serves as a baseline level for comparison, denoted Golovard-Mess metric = 19.0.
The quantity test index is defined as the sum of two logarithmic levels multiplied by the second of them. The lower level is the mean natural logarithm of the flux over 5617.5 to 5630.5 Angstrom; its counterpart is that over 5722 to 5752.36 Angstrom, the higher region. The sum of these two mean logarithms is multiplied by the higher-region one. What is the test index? 17.68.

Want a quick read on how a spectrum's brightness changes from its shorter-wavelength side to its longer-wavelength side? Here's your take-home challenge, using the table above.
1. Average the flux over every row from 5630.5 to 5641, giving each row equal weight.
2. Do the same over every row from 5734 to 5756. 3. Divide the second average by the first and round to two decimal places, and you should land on 1.01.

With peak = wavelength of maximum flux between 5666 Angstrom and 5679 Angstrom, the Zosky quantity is 5671.47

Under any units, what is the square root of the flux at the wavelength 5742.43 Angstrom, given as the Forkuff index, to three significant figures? 4.57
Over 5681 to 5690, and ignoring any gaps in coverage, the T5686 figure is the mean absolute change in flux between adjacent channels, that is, 0.63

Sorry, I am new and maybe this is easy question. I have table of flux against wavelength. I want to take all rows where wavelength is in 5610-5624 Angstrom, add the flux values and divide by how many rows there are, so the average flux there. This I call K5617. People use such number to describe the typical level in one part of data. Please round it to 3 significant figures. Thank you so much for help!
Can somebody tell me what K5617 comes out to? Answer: 19.4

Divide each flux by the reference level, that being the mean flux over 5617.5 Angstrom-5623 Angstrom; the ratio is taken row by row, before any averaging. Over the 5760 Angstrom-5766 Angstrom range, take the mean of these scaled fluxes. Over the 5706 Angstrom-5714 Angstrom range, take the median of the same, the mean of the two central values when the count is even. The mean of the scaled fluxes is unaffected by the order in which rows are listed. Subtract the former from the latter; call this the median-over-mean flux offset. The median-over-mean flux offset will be -0.10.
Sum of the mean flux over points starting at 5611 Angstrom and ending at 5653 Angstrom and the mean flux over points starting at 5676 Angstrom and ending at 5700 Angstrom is 39.0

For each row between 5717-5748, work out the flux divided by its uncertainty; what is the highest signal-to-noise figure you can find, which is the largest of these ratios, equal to 24.9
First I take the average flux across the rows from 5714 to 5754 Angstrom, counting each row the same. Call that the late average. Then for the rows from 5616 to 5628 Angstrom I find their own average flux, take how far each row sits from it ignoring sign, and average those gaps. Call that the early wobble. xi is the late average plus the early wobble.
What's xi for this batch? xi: 20.3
